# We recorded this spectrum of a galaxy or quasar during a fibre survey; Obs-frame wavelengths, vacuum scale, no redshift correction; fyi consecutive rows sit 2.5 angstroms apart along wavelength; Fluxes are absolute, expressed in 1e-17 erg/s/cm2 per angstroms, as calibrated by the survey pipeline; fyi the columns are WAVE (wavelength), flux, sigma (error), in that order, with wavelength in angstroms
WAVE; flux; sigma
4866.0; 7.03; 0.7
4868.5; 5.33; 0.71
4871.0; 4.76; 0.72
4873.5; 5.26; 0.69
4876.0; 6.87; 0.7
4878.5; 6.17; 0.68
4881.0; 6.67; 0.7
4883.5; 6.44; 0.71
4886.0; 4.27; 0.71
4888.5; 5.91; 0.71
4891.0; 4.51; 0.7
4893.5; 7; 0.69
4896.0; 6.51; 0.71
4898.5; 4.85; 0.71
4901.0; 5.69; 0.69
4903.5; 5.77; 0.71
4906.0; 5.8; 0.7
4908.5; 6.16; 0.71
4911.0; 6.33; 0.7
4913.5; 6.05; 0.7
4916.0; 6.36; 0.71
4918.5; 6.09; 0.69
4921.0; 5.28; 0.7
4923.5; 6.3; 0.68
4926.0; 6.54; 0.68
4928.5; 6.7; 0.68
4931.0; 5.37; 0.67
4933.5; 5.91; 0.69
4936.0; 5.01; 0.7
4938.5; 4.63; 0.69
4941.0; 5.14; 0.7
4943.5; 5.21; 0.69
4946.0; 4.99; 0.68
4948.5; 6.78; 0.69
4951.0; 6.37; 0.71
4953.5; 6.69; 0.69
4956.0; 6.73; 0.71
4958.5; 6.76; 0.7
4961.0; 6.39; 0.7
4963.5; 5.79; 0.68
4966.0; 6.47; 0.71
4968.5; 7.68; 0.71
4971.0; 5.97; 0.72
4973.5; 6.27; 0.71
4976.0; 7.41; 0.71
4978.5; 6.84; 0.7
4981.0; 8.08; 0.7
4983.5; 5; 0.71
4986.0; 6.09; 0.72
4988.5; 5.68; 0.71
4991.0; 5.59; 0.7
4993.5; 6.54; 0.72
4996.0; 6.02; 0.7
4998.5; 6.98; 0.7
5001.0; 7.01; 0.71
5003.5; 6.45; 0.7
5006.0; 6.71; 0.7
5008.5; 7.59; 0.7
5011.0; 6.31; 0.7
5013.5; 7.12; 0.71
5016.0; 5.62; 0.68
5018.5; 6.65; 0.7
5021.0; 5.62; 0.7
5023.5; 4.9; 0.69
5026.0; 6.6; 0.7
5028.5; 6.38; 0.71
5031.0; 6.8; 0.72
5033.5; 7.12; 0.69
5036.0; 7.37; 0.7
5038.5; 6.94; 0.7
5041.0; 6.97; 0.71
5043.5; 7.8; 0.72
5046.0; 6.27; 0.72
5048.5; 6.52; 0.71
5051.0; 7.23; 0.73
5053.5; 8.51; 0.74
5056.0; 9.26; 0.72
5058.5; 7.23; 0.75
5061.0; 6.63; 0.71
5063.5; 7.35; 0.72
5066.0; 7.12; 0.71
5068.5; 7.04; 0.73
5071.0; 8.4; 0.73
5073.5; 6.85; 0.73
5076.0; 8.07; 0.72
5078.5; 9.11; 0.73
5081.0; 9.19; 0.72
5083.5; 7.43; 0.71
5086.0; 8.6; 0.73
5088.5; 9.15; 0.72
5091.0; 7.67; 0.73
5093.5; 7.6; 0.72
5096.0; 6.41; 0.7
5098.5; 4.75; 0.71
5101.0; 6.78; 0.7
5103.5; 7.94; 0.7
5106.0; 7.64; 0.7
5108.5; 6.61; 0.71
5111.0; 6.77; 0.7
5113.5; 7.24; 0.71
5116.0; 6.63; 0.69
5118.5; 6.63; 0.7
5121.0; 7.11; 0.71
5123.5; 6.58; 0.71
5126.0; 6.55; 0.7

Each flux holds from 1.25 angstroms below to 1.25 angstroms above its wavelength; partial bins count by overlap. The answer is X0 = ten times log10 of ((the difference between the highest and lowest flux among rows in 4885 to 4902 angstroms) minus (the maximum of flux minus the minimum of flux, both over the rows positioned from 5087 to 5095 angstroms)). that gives 1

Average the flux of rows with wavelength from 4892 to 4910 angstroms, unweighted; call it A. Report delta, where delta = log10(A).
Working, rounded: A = 6.0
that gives 0.776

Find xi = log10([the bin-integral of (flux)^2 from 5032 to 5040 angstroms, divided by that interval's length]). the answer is 1.71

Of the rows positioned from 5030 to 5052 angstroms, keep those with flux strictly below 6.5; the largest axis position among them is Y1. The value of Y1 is 5046.0 angstroms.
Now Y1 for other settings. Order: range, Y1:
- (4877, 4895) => 4891.0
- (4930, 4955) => 4951.0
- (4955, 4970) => 4966.0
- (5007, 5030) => 5028.5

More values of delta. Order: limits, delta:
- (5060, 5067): 0.847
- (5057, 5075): 0.859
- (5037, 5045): 0.860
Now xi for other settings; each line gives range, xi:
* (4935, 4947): 1.40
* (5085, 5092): 1.86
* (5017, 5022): 1.58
